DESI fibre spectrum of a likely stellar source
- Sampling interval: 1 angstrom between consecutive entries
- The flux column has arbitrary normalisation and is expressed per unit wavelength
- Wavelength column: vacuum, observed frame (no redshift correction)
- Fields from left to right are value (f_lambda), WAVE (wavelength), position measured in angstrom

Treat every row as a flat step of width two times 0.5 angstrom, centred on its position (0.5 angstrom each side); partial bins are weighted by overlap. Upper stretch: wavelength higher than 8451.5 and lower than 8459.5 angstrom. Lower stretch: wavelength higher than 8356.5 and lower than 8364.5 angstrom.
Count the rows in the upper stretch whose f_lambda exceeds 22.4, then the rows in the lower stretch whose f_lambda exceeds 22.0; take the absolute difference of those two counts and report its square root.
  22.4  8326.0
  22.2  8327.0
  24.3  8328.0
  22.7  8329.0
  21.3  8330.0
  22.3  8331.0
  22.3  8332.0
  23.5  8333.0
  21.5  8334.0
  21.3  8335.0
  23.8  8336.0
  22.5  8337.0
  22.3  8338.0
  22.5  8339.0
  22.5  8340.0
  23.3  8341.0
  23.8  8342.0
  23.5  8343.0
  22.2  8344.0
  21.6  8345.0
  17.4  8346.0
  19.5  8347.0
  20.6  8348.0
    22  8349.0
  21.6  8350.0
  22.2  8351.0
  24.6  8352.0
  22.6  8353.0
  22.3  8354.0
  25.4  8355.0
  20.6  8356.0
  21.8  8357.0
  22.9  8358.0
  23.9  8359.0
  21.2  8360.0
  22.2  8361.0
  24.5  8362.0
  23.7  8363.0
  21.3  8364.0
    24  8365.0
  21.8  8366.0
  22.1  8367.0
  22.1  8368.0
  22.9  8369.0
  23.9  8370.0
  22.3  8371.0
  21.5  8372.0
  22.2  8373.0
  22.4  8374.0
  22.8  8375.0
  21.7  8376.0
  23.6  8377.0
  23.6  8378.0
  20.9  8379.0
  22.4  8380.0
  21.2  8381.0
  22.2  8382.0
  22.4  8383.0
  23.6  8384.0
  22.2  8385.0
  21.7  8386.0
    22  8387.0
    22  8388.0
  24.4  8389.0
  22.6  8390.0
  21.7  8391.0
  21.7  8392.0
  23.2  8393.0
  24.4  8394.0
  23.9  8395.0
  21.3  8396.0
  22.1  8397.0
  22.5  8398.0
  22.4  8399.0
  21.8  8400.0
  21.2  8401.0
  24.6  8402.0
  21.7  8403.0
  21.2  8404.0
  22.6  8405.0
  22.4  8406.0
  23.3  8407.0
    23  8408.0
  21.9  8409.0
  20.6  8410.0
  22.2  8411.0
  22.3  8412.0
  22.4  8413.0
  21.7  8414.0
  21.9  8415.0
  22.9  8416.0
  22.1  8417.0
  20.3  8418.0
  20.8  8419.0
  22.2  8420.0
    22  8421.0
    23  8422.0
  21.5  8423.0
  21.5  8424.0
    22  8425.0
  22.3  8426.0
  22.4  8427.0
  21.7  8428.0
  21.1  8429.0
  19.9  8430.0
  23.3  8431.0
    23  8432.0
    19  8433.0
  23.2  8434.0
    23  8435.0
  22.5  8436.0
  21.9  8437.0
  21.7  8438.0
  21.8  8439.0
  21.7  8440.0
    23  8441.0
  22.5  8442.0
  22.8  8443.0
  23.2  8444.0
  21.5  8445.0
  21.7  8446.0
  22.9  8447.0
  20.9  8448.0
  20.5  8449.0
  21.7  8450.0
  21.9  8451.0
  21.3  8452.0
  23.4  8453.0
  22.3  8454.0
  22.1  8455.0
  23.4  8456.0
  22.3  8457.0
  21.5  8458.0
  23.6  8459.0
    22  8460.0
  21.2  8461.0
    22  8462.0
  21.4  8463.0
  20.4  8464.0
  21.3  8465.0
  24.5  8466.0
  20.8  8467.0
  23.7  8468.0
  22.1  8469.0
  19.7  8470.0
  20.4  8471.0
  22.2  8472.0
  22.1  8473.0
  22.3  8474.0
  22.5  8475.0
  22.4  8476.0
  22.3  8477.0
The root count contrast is 1.4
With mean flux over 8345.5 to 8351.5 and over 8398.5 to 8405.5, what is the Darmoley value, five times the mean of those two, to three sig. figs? 107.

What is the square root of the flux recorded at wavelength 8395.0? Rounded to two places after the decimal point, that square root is 4.89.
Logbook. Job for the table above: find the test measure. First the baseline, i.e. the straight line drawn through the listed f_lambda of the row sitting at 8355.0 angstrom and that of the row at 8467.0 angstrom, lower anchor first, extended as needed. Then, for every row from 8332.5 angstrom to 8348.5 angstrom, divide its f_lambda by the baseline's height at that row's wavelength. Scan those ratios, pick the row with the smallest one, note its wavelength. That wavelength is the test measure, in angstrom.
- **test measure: 8346.0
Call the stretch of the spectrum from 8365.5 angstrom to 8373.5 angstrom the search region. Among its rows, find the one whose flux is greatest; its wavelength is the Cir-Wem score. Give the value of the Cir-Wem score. 8370.0 angstrom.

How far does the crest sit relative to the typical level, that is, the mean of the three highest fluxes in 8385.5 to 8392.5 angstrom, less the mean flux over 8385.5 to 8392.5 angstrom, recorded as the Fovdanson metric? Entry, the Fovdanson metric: 0.70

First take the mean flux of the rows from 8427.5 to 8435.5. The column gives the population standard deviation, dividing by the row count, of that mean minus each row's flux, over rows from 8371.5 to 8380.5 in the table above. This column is 0.856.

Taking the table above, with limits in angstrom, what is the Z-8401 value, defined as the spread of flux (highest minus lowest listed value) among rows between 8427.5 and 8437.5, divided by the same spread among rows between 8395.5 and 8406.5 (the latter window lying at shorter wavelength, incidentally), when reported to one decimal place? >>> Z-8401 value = 1.3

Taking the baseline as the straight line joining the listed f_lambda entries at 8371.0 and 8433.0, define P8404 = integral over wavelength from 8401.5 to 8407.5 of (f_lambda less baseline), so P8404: 13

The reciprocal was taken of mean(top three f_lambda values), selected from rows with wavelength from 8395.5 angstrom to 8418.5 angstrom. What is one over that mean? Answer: 0.0423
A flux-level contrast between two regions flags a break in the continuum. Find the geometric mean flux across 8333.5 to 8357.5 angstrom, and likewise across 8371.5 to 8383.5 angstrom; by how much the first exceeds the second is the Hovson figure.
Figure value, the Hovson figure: -0.1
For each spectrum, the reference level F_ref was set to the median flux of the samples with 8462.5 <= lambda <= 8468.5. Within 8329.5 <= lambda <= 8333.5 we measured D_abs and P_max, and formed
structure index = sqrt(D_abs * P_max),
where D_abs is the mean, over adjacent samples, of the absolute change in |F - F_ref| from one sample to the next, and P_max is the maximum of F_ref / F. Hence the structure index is 0.84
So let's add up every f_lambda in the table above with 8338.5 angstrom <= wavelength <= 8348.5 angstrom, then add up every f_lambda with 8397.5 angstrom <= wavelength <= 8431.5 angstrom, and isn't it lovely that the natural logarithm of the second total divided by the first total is 1.2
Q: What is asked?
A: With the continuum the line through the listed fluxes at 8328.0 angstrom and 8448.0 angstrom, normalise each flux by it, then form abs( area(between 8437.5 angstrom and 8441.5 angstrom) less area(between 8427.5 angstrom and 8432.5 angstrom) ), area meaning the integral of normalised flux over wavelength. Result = 0.9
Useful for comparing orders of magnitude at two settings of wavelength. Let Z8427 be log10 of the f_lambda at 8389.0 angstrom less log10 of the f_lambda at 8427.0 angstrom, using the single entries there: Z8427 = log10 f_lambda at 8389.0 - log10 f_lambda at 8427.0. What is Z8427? 0.04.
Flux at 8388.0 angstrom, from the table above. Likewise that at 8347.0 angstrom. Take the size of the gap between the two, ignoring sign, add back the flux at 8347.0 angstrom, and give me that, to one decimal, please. 22.0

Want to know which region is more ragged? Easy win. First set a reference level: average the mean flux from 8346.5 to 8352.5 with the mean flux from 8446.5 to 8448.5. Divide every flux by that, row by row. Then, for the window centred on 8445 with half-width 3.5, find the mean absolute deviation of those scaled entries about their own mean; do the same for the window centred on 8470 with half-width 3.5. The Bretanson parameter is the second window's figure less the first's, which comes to 0.017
